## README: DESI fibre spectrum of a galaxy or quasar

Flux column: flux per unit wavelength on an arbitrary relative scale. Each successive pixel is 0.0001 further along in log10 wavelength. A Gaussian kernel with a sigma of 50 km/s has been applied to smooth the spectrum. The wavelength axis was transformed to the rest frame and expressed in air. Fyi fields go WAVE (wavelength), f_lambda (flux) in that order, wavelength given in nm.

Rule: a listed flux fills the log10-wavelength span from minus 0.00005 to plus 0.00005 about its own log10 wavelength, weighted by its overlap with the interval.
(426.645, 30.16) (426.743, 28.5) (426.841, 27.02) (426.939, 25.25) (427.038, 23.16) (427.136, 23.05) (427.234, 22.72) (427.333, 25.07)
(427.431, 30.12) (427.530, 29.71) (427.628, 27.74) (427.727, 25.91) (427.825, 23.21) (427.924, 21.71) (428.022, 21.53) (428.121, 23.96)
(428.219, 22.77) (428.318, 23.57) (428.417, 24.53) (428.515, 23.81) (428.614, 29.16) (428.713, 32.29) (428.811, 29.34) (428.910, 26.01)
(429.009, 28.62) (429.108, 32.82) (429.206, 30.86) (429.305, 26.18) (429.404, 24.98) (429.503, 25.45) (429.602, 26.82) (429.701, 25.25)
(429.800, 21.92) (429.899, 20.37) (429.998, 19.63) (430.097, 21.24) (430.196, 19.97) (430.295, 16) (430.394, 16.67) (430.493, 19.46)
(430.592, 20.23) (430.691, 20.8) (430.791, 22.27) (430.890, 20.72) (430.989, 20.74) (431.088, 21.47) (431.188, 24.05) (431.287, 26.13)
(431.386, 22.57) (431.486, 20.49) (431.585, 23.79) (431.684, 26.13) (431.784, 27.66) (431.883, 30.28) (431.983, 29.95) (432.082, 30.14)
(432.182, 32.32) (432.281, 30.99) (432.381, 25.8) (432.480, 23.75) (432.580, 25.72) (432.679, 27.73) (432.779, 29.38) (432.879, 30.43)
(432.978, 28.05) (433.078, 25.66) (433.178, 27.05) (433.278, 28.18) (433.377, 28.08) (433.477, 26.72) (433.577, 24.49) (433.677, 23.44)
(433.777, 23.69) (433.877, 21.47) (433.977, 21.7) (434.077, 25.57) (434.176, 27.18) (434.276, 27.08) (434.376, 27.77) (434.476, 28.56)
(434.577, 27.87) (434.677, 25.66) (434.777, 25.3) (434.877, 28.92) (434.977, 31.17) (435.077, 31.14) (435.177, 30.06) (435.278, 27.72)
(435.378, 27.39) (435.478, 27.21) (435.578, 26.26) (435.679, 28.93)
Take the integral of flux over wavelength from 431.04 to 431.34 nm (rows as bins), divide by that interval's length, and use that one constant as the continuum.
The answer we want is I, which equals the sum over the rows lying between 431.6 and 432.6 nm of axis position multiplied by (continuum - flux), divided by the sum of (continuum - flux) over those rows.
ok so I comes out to 432.08 nm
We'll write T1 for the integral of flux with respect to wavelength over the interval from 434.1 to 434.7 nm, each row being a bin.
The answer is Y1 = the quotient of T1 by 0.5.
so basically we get 33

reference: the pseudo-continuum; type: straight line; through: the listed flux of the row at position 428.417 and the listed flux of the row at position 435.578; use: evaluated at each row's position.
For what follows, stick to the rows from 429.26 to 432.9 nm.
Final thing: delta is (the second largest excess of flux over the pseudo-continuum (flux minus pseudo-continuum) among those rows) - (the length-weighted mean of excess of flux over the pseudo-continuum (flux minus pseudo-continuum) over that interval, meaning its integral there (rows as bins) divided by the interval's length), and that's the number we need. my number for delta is 6.5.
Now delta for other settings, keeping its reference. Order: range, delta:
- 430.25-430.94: 1.3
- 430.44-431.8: 3.6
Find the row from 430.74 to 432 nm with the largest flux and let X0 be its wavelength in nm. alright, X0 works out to 431.883 nm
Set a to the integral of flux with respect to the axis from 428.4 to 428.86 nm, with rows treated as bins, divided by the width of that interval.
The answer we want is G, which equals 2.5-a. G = -25.6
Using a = 28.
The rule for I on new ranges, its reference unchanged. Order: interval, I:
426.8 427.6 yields 427.34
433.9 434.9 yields 434.54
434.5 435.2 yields 434.95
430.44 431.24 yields 430.75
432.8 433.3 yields 433.05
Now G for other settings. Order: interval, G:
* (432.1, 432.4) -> -27.6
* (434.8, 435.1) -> -27.4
